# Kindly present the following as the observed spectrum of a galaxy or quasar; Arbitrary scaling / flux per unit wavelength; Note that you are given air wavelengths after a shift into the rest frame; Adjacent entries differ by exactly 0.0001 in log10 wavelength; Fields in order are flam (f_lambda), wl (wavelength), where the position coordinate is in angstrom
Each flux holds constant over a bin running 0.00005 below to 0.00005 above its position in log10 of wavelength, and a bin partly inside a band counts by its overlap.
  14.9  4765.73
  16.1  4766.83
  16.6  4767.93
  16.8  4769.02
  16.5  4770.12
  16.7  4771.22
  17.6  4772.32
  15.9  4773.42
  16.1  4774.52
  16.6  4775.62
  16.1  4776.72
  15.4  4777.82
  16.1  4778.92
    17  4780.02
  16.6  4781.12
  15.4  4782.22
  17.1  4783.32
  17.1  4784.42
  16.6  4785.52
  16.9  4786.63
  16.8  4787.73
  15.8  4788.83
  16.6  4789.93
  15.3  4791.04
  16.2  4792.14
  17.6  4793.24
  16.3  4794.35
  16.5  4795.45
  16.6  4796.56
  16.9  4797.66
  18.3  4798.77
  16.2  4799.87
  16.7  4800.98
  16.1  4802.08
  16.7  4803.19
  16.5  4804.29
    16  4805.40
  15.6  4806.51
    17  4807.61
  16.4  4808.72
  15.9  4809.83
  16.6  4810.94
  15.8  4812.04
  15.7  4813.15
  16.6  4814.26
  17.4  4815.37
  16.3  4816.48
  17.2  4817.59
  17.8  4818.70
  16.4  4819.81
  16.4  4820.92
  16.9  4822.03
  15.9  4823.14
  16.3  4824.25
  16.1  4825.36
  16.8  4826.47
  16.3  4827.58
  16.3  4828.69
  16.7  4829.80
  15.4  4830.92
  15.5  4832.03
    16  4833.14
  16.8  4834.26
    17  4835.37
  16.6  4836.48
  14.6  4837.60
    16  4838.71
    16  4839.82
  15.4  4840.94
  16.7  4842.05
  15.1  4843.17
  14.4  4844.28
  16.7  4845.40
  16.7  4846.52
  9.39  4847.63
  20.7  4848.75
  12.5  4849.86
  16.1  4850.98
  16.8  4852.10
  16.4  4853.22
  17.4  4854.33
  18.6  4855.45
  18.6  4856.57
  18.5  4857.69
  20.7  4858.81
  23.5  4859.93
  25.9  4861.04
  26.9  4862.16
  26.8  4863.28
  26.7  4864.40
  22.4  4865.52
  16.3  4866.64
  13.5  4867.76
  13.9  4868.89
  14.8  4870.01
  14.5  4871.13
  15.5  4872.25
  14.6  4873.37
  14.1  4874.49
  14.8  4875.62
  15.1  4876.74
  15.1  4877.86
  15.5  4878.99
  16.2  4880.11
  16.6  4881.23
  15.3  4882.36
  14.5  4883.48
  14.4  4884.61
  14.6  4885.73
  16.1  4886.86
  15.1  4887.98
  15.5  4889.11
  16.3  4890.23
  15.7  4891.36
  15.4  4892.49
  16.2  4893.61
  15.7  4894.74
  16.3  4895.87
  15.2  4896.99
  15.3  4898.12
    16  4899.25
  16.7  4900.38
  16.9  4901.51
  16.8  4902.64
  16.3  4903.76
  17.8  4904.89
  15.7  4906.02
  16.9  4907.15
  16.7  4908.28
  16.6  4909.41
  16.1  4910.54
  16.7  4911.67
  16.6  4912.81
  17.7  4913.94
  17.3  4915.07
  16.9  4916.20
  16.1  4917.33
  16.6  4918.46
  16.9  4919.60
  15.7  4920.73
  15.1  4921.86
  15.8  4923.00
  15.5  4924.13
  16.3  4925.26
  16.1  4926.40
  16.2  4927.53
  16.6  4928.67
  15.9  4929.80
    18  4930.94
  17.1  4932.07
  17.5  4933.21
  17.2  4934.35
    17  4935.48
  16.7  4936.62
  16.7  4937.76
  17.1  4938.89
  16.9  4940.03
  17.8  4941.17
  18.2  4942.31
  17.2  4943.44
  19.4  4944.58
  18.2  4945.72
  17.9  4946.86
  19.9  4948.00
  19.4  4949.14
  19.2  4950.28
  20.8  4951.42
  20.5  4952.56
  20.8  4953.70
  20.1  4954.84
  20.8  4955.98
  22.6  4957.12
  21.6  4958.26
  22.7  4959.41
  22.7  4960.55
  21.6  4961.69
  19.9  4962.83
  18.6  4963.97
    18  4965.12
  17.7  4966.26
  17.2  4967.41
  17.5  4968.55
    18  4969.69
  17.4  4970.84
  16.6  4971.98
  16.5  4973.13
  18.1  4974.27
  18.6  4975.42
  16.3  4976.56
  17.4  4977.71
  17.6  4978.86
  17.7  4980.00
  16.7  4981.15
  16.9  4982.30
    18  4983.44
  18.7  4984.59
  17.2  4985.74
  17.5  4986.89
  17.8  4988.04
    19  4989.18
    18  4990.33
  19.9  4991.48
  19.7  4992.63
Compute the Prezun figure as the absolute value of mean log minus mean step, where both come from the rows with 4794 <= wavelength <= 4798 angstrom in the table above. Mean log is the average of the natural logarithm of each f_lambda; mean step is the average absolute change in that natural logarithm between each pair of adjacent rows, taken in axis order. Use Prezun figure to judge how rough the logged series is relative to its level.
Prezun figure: 2.80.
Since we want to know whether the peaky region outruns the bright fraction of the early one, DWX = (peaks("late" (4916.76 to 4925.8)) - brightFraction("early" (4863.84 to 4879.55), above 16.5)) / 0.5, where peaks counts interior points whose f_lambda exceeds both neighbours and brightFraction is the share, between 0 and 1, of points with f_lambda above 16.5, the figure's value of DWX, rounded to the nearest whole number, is 4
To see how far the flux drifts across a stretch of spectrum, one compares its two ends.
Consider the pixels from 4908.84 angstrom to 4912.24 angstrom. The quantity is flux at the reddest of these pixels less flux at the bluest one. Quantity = 0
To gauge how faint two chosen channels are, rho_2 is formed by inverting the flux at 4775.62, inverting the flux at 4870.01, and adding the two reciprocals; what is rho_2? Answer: 0.128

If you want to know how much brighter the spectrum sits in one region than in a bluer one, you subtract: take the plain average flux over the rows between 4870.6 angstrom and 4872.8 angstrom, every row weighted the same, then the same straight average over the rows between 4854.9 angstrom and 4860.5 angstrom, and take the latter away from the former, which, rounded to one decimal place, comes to -5.0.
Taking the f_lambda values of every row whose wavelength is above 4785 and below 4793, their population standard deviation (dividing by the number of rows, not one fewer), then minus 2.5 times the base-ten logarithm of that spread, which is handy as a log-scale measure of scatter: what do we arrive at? 0.7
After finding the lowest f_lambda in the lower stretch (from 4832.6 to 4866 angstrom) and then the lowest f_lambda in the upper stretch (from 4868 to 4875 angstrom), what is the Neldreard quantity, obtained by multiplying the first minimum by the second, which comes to 131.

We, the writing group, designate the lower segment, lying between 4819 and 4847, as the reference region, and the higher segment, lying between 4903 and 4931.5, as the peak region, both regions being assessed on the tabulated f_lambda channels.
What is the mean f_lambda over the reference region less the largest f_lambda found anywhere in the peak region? -2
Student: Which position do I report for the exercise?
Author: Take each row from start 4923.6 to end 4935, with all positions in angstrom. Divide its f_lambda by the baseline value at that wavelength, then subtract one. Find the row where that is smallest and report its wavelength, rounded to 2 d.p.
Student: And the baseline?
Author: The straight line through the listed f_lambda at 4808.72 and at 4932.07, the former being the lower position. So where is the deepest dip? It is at 4924.13 angstrom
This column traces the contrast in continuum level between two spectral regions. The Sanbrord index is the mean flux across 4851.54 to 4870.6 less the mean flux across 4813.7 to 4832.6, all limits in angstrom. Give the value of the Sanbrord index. 3.4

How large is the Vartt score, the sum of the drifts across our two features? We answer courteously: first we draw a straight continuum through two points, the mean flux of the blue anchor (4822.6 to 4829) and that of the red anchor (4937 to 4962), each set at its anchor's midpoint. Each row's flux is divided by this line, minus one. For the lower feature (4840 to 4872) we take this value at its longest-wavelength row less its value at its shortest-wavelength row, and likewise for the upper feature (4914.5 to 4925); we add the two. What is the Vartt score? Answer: -0.2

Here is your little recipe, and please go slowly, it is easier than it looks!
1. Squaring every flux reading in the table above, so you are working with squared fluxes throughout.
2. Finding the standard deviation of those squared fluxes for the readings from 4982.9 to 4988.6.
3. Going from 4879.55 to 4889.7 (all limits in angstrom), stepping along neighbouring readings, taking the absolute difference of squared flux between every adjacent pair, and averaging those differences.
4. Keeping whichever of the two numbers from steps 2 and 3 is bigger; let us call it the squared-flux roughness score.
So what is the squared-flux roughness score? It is 22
